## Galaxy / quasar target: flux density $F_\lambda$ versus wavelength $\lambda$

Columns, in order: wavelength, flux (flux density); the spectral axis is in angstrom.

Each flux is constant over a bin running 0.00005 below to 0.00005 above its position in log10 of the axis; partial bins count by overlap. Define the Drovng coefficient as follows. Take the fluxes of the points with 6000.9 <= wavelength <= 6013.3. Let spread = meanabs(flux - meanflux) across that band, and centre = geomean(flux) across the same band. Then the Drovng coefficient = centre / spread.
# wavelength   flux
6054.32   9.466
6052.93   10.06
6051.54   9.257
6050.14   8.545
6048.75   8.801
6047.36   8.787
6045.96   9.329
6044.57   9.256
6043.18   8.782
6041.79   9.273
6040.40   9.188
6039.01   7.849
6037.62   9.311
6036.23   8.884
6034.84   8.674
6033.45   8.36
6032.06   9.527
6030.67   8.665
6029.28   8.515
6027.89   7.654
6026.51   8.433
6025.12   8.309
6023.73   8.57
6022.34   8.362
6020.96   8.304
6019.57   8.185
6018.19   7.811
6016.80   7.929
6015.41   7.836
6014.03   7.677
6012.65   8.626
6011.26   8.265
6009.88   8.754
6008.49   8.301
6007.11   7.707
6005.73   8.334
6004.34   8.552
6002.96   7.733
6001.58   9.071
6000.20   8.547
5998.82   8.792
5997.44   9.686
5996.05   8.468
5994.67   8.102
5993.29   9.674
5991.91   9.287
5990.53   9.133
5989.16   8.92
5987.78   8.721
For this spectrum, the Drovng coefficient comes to 24.8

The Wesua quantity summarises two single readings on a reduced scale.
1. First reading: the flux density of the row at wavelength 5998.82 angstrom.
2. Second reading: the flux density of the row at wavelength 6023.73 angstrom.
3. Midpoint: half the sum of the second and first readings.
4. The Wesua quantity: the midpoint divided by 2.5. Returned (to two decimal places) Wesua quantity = 3.47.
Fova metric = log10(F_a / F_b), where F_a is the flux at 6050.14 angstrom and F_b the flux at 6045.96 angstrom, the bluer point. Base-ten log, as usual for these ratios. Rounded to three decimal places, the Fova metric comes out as -0.038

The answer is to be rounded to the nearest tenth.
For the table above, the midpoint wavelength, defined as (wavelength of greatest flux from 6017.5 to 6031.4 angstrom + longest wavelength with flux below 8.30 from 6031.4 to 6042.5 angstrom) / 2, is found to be 6034.8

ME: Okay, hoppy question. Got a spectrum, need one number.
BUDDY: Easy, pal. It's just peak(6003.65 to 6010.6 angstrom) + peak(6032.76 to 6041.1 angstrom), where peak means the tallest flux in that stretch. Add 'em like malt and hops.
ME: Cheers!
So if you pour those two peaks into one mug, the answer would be 18.1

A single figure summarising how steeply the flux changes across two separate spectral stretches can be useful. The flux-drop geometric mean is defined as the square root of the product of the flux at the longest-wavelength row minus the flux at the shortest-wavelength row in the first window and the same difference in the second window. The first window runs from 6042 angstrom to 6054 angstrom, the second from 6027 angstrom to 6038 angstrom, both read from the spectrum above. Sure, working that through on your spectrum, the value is 1.5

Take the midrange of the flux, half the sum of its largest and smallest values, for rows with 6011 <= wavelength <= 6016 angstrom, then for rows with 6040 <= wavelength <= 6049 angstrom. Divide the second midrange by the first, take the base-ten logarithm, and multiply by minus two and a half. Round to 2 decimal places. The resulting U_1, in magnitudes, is -0.11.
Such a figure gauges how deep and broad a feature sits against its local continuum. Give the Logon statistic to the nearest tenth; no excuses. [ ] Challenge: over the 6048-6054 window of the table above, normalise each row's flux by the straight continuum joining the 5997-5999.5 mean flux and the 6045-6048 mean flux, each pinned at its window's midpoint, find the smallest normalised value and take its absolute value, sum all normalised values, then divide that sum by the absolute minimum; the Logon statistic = 4.3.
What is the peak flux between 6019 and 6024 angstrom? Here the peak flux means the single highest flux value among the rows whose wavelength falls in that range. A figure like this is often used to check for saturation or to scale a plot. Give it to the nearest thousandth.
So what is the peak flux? 8.570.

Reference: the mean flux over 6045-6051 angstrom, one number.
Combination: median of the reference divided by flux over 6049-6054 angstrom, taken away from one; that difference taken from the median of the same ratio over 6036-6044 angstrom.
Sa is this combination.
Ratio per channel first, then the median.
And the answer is 0.94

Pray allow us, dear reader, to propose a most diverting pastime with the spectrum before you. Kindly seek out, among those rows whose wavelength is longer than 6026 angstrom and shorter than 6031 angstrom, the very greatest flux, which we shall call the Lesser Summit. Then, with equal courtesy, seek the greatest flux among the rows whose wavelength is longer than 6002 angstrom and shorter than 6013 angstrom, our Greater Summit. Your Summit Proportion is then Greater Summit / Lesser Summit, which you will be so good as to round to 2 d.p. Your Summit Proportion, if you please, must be 1.01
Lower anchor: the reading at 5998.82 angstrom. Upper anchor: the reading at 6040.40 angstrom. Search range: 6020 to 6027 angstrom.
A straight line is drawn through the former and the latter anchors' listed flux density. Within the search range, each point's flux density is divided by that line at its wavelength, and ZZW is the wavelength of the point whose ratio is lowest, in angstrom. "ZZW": 6025.12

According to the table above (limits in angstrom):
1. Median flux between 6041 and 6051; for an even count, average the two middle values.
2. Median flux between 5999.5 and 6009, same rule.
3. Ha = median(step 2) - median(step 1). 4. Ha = -0.47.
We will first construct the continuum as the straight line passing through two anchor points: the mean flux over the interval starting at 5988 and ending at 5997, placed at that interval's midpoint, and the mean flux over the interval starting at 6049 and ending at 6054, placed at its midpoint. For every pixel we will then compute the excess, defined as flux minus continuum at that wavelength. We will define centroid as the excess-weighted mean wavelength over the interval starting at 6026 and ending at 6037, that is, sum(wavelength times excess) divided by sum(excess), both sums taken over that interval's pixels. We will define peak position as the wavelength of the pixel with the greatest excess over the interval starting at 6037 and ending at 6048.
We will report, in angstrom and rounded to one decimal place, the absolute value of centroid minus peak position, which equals 7.5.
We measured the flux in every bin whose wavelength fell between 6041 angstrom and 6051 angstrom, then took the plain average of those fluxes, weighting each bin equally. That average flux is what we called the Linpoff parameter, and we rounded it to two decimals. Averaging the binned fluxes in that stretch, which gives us 8.97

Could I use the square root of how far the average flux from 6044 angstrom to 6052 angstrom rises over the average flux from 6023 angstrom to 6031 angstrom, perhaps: 0.80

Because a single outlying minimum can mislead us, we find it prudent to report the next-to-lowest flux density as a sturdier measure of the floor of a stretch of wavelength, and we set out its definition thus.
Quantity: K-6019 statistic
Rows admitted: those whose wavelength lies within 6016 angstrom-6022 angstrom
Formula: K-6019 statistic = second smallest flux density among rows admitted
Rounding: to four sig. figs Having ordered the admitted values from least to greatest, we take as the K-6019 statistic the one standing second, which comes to 7.929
